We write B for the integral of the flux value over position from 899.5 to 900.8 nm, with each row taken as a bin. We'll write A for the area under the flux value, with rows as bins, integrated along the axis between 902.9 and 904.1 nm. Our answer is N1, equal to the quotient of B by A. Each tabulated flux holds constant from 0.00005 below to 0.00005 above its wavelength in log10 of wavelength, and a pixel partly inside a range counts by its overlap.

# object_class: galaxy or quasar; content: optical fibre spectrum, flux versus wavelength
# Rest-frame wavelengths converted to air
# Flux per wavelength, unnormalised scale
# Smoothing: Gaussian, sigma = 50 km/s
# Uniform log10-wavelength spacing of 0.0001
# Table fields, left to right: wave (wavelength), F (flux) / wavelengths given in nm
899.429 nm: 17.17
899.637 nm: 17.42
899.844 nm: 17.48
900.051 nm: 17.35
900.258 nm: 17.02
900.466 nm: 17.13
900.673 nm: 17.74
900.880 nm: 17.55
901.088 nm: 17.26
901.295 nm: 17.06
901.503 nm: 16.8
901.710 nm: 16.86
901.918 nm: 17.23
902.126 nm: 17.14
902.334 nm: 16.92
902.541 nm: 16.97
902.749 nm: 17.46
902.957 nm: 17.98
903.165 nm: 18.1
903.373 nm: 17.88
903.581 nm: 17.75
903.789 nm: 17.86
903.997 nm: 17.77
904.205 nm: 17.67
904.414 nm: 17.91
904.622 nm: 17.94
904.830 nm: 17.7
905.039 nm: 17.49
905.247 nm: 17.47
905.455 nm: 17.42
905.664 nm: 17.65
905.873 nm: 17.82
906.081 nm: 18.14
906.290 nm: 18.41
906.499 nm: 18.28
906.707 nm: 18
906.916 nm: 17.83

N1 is 1.05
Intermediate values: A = 21.5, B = 22.6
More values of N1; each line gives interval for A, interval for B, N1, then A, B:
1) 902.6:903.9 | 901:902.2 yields 0.88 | 23.1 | 20.5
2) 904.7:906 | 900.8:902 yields 0.90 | 22.9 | 20.5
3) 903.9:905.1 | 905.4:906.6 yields 1.01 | 21.3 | 21.6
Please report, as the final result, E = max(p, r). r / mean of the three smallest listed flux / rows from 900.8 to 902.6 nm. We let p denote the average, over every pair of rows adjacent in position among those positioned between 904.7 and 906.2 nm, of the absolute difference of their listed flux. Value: 16.9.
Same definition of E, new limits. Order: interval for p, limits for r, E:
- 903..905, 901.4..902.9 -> 16.9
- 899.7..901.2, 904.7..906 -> 17.5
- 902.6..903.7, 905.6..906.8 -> 17.8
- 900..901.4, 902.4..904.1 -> 17.4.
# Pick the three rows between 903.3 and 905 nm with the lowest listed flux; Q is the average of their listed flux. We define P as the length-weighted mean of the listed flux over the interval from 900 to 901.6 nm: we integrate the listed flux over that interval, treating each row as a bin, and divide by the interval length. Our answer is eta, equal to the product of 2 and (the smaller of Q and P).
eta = 34.5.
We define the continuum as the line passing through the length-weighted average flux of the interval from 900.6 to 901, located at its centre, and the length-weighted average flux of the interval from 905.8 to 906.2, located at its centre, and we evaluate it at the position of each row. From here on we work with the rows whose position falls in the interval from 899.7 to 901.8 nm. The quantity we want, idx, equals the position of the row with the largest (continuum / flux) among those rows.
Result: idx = 901.503 nm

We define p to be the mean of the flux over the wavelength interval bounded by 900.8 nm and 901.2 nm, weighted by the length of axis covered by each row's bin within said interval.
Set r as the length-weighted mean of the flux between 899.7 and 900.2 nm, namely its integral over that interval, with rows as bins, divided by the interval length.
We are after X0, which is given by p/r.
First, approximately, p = 17.39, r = 17.4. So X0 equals 1.00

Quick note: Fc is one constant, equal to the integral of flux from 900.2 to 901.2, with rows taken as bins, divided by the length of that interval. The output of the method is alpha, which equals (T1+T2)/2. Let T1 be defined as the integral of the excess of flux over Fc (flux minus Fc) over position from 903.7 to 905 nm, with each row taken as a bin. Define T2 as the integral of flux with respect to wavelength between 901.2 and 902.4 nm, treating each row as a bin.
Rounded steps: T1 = 0.57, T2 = 20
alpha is 10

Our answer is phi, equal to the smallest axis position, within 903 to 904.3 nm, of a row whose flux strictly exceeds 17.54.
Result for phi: 903.165 nm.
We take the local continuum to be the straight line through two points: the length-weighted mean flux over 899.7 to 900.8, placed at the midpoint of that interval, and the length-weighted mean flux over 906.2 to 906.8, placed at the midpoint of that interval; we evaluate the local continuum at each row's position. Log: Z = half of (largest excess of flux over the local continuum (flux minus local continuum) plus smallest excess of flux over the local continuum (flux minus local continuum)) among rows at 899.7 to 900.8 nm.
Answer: 0.0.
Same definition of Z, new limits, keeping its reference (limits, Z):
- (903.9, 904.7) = -0.1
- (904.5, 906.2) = -0.4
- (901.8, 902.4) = -0.6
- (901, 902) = -0.5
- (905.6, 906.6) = -0.1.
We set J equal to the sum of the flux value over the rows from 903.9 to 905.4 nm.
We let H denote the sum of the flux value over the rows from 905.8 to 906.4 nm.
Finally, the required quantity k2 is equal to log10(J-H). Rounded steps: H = 54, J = 124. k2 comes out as 1.8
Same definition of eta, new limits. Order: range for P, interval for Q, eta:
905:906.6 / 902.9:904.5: 35.5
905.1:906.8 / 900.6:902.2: 33.8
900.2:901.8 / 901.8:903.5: 34.0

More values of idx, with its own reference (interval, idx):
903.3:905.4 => 905.247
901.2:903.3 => 901.503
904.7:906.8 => 905.455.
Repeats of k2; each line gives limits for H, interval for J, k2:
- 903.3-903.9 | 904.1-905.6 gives 1.8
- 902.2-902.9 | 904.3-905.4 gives 1.6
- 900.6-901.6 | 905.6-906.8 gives 1.3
